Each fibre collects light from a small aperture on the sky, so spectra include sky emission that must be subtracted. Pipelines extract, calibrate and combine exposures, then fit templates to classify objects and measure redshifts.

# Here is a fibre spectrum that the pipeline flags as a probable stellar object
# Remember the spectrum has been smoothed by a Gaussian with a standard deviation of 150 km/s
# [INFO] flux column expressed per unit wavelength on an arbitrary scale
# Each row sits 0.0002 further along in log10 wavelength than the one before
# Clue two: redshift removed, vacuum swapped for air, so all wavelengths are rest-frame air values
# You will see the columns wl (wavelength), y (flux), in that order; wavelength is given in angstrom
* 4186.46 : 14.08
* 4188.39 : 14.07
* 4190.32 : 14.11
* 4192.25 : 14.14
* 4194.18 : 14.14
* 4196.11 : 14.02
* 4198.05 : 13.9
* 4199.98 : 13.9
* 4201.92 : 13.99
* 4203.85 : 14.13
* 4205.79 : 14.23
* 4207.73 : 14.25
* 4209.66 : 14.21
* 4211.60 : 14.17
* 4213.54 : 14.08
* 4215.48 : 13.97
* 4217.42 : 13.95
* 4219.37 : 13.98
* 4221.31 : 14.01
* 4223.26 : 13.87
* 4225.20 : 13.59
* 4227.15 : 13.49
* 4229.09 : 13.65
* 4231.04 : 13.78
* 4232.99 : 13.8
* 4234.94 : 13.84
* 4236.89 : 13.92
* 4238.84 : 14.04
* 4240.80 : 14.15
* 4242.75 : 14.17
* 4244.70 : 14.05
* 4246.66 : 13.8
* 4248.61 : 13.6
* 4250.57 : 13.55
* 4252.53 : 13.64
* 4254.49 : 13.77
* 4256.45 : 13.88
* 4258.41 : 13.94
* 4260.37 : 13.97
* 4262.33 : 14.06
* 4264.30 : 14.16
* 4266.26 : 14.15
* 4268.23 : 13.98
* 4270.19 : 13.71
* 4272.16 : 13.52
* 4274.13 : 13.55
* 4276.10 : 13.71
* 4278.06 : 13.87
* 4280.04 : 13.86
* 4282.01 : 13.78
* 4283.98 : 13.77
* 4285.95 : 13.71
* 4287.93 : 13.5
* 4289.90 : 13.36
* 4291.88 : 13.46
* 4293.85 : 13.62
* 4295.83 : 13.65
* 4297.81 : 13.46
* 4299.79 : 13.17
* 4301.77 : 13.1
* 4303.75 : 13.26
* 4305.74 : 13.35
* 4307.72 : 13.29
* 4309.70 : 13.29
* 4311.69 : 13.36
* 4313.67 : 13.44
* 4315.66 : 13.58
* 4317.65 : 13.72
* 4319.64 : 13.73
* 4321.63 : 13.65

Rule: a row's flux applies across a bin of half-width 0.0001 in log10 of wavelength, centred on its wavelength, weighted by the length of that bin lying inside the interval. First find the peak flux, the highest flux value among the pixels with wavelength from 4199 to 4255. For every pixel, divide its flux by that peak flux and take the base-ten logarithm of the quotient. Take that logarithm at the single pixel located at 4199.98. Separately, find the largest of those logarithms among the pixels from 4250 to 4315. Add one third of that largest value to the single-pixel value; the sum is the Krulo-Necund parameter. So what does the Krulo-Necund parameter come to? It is -0.012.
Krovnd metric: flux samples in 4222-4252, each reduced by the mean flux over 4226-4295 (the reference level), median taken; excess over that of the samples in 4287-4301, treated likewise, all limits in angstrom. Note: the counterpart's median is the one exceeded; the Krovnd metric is 0.34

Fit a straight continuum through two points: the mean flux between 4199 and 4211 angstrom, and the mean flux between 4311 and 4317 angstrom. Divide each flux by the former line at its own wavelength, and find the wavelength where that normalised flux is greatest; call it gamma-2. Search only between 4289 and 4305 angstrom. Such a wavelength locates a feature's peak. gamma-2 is 4295.83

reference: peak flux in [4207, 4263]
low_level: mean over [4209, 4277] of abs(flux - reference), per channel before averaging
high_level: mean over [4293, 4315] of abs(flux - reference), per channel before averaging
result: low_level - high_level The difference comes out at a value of -0.5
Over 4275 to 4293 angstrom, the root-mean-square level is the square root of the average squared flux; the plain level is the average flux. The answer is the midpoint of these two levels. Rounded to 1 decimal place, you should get 13.7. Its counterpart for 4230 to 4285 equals 13.9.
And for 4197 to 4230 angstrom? 14.0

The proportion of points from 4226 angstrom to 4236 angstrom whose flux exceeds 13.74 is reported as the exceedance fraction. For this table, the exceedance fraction 0.60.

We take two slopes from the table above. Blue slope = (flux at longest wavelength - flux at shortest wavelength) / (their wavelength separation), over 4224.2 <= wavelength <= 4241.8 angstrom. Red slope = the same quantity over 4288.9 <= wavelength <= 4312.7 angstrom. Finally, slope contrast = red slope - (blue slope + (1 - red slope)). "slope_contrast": -1.04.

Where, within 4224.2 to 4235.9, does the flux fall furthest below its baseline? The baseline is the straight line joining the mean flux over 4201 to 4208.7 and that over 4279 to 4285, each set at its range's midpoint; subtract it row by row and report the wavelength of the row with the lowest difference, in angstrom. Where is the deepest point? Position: 4227.15 angstrom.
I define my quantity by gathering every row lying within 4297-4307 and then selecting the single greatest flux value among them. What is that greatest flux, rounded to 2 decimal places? 13.46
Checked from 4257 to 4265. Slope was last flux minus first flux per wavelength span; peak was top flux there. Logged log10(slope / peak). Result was -2.58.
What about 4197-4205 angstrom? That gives -2.55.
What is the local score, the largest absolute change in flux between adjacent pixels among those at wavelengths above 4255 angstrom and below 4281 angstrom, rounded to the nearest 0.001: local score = 0.270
